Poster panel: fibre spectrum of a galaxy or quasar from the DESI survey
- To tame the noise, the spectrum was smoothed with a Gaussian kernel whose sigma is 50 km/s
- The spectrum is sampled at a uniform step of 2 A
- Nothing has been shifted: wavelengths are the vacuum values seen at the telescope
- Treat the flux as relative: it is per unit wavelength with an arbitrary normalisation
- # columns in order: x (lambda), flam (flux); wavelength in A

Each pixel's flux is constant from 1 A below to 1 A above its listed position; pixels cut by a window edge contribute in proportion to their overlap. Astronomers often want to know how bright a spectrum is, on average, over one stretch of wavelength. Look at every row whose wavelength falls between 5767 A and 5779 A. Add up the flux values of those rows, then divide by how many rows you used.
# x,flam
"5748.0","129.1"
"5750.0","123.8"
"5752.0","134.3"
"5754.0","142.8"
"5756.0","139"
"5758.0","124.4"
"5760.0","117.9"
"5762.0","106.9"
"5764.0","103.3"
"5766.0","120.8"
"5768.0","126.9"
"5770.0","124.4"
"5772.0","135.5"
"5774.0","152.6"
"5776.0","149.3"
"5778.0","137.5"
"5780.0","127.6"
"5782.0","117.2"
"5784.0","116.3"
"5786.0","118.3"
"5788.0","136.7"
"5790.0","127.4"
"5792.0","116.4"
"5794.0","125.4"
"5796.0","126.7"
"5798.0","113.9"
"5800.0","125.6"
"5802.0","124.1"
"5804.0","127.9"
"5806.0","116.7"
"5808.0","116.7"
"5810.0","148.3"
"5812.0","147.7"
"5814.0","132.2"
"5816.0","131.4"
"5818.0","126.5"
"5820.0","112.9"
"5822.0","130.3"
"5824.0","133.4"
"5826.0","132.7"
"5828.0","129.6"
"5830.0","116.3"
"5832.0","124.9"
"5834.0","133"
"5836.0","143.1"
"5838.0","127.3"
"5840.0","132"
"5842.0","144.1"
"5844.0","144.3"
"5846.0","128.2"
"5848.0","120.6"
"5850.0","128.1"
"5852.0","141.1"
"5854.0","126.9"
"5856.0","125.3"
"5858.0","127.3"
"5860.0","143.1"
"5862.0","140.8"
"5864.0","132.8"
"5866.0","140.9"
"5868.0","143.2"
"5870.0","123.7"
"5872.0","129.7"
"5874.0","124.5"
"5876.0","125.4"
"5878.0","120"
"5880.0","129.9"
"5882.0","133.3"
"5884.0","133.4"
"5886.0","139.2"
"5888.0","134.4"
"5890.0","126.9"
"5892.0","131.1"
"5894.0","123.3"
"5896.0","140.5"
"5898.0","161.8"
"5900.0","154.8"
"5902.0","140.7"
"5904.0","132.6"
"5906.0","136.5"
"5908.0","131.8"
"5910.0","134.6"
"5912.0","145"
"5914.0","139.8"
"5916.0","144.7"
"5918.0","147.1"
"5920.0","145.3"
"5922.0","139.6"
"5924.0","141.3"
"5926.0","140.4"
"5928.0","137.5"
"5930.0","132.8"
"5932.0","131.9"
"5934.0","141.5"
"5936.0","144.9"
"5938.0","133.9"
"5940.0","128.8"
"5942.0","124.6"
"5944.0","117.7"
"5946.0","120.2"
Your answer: 138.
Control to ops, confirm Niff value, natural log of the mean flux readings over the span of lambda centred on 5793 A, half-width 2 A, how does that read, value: 4.79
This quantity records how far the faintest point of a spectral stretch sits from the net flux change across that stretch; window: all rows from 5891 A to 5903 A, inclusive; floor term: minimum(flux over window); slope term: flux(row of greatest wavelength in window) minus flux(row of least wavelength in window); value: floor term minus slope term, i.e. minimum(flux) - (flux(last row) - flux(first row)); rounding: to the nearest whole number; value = 114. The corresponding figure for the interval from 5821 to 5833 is 122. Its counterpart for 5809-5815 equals 148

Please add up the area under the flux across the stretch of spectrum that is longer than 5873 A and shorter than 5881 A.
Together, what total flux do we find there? 1000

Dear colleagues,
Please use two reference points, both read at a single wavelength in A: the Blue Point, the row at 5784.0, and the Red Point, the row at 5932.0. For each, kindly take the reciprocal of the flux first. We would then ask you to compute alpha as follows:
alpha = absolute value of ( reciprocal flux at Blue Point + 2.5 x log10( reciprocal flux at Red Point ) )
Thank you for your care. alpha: 5.29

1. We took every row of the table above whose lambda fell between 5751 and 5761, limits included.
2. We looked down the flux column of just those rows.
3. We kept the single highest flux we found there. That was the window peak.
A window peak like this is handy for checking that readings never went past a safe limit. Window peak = 142.8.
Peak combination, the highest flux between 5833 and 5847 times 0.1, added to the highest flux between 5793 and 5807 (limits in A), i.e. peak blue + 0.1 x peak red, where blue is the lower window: 142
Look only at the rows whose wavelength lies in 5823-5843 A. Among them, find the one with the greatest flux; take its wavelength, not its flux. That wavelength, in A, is 5842.0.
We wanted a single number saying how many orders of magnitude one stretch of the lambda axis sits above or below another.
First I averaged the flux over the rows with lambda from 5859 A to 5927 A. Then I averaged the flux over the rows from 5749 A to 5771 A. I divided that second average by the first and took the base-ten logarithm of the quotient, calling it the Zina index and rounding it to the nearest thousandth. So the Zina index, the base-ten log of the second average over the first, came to -0.043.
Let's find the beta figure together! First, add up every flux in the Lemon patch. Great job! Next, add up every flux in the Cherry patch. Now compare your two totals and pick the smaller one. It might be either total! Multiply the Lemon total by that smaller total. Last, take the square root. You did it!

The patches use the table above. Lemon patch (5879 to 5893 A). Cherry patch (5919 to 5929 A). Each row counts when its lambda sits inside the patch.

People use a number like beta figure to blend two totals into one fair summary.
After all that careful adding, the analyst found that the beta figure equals 808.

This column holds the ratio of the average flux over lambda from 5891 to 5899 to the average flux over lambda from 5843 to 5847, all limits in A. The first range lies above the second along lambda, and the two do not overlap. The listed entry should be 1.02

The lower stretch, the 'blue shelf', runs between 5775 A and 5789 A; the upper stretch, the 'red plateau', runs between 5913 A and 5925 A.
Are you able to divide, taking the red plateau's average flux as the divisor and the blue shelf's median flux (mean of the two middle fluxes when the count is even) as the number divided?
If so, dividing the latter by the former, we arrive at 0.89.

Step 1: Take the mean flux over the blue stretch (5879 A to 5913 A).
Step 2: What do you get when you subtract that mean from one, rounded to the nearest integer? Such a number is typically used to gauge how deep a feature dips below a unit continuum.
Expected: -136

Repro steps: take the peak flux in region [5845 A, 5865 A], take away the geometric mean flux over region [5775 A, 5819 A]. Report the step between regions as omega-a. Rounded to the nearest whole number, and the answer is 16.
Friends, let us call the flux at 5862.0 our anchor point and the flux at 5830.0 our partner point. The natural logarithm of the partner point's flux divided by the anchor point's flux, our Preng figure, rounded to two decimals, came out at -0.19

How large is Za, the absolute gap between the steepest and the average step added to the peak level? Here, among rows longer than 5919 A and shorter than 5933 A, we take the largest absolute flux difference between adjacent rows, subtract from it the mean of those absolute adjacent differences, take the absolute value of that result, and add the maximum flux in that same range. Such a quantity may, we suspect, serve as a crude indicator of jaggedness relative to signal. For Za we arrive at 148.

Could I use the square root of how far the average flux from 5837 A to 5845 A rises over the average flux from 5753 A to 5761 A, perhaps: 2.4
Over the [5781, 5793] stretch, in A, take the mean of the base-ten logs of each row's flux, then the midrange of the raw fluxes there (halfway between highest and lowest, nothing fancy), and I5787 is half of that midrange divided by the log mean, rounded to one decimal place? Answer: 30.3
